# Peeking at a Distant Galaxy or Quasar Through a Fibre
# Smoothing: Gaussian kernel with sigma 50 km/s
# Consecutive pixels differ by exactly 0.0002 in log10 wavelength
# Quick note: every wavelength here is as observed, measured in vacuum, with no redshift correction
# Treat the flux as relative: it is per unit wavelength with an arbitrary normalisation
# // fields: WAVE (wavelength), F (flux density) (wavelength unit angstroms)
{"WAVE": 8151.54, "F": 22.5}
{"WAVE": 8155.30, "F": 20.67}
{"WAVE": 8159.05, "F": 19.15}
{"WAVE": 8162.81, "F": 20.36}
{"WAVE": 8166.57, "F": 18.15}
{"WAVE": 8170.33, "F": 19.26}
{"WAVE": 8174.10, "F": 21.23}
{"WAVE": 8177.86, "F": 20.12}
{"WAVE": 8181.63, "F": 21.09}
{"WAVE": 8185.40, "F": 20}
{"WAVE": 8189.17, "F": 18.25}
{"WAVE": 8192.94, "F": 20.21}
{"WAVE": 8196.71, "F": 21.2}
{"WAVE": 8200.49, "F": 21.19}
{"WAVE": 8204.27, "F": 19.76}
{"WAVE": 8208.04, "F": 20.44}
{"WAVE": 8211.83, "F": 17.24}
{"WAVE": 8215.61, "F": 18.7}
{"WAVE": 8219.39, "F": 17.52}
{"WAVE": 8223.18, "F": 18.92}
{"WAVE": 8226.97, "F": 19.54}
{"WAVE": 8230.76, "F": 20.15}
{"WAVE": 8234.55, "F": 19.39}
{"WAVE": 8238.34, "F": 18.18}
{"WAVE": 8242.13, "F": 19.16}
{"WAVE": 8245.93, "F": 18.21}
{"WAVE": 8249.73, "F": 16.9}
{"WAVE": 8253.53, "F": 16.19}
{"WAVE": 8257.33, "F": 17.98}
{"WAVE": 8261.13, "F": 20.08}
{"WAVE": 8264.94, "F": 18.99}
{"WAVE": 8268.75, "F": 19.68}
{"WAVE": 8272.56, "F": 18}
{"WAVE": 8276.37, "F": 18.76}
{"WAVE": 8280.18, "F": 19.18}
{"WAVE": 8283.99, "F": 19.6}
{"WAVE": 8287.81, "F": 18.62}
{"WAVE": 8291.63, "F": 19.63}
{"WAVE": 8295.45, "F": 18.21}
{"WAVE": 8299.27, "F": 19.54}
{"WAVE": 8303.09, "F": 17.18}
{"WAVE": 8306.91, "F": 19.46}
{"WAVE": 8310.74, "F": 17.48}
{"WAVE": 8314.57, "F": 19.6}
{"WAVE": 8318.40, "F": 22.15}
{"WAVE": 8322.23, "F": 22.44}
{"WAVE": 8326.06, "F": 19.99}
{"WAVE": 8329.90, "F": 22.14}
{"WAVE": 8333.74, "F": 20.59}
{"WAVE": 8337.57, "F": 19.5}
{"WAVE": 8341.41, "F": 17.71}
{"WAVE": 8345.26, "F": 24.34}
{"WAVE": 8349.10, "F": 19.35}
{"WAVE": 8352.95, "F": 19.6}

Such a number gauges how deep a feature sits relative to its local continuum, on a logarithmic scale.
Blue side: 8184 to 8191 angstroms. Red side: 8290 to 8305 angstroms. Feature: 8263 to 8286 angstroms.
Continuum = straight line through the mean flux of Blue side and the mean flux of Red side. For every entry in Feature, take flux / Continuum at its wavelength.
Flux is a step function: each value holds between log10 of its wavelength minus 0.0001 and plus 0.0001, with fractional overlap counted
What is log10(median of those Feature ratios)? 0.01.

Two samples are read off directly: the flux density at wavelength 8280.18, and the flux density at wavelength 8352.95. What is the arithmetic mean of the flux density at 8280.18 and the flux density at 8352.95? 19.4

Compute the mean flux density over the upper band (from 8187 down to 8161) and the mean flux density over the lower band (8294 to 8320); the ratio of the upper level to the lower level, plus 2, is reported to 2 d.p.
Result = 3.05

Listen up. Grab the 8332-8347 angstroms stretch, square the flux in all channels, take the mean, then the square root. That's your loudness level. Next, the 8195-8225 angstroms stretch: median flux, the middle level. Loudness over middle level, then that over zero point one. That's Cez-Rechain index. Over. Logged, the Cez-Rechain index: 10.7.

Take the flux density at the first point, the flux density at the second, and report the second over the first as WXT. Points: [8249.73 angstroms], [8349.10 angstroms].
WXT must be 1.14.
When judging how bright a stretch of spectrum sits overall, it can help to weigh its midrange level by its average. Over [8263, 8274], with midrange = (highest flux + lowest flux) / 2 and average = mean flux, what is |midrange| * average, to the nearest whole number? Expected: 356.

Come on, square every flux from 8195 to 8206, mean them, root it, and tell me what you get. 20.7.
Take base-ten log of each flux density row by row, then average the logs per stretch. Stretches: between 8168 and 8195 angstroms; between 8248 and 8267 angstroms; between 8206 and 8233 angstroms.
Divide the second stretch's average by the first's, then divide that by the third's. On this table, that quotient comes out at 0.756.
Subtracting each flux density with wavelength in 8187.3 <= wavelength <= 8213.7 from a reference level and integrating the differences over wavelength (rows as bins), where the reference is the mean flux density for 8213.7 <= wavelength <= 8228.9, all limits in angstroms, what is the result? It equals -29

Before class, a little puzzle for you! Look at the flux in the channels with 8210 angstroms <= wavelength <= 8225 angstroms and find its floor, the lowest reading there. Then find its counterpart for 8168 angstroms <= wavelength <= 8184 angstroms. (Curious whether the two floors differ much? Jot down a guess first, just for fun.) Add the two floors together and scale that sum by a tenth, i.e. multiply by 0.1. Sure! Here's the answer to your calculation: 3.65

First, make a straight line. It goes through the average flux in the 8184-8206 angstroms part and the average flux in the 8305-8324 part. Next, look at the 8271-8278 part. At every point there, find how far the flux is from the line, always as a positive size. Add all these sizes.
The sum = 3.6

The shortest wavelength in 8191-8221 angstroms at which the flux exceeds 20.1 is 8192.94 angstroms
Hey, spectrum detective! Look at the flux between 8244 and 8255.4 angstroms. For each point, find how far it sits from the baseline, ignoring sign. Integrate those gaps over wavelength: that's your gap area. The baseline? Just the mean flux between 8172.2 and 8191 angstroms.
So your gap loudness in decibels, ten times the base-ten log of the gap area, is 15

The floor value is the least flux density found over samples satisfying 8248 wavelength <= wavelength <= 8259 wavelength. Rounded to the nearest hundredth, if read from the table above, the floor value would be 16.19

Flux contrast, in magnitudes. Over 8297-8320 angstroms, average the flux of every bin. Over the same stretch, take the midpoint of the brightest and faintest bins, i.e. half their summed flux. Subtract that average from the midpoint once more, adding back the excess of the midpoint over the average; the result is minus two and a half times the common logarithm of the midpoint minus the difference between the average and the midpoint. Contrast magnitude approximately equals -3.26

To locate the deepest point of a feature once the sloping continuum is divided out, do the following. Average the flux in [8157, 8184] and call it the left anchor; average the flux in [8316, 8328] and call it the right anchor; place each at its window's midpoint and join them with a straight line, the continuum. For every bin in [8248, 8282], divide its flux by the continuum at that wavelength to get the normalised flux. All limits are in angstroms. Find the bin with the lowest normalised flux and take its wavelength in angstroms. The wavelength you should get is 8253.53 angstroms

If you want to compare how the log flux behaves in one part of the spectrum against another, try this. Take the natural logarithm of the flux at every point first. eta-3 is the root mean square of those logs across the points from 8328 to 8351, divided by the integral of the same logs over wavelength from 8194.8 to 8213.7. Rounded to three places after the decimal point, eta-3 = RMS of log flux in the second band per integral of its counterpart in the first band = 0.053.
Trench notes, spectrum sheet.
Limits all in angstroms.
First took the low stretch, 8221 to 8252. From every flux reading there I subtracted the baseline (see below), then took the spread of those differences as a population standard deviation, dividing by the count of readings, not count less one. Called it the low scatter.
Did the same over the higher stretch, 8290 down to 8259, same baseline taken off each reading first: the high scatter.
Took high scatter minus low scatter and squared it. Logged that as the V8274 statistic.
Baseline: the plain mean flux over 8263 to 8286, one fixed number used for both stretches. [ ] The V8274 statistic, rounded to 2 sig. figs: 0.11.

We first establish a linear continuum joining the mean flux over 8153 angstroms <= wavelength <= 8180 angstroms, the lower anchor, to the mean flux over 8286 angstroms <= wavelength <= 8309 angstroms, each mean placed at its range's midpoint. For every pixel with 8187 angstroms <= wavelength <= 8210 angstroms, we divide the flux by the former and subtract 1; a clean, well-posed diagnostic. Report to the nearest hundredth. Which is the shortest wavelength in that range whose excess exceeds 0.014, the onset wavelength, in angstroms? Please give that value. 8192.94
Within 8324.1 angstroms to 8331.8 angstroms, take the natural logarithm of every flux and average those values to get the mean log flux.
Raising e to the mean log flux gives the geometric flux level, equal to 21.04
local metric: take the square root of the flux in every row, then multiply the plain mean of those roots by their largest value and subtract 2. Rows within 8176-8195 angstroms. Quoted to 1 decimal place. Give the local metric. 18.5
